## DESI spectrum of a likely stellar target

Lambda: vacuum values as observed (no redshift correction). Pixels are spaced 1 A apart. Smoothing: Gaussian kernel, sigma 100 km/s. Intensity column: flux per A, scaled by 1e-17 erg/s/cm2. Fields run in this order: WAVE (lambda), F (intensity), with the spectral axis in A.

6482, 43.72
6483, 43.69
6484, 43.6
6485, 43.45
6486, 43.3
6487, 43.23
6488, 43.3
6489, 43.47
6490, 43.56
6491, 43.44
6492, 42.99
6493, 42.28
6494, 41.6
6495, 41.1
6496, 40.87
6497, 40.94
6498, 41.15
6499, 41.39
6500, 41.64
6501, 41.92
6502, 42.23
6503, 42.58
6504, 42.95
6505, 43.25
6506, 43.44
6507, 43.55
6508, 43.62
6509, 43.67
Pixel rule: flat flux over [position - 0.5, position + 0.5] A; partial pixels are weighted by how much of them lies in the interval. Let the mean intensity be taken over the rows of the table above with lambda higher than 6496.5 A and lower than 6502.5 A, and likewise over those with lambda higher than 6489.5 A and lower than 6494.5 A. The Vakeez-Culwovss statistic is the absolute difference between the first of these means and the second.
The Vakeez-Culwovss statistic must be 1.2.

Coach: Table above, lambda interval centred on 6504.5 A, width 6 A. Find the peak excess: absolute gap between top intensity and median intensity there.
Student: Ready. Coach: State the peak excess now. 0.45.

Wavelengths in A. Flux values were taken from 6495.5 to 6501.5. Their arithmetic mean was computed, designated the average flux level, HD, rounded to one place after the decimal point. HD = 41.3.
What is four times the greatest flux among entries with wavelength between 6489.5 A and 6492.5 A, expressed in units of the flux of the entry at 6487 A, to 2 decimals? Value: 4.03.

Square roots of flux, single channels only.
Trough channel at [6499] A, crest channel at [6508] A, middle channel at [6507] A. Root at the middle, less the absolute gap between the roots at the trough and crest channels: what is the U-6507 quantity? 6.43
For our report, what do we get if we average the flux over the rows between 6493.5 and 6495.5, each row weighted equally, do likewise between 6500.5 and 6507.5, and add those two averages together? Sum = 84.2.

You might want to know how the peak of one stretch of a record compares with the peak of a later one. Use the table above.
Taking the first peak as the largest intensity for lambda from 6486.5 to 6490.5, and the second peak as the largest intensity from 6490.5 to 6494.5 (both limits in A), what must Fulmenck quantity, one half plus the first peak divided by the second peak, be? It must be 1.503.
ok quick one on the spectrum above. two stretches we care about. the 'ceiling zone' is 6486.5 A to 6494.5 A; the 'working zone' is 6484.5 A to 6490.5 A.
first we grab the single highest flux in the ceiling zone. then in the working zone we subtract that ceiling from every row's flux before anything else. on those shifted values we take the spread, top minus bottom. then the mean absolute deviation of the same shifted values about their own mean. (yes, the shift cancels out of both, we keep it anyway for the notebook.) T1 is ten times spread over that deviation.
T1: 30.5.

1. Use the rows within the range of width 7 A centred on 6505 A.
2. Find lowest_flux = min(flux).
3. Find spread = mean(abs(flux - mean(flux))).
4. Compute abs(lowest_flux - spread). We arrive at 41.8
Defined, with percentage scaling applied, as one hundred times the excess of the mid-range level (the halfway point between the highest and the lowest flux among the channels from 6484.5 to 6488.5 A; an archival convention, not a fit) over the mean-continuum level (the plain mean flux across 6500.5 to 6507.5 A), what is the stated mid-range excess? 49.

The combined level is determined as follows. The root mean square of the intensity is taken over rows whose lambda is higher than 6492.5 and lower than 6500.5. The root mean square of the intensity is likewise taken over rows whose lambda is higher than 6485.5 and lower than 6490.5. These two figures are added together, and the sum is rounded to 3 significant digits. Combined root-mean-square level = 84.7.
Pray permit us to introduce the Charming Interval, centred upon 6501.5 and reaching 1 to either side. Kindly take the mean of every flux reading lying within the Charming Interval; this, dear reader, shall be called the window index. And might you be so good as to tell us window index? 42.1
